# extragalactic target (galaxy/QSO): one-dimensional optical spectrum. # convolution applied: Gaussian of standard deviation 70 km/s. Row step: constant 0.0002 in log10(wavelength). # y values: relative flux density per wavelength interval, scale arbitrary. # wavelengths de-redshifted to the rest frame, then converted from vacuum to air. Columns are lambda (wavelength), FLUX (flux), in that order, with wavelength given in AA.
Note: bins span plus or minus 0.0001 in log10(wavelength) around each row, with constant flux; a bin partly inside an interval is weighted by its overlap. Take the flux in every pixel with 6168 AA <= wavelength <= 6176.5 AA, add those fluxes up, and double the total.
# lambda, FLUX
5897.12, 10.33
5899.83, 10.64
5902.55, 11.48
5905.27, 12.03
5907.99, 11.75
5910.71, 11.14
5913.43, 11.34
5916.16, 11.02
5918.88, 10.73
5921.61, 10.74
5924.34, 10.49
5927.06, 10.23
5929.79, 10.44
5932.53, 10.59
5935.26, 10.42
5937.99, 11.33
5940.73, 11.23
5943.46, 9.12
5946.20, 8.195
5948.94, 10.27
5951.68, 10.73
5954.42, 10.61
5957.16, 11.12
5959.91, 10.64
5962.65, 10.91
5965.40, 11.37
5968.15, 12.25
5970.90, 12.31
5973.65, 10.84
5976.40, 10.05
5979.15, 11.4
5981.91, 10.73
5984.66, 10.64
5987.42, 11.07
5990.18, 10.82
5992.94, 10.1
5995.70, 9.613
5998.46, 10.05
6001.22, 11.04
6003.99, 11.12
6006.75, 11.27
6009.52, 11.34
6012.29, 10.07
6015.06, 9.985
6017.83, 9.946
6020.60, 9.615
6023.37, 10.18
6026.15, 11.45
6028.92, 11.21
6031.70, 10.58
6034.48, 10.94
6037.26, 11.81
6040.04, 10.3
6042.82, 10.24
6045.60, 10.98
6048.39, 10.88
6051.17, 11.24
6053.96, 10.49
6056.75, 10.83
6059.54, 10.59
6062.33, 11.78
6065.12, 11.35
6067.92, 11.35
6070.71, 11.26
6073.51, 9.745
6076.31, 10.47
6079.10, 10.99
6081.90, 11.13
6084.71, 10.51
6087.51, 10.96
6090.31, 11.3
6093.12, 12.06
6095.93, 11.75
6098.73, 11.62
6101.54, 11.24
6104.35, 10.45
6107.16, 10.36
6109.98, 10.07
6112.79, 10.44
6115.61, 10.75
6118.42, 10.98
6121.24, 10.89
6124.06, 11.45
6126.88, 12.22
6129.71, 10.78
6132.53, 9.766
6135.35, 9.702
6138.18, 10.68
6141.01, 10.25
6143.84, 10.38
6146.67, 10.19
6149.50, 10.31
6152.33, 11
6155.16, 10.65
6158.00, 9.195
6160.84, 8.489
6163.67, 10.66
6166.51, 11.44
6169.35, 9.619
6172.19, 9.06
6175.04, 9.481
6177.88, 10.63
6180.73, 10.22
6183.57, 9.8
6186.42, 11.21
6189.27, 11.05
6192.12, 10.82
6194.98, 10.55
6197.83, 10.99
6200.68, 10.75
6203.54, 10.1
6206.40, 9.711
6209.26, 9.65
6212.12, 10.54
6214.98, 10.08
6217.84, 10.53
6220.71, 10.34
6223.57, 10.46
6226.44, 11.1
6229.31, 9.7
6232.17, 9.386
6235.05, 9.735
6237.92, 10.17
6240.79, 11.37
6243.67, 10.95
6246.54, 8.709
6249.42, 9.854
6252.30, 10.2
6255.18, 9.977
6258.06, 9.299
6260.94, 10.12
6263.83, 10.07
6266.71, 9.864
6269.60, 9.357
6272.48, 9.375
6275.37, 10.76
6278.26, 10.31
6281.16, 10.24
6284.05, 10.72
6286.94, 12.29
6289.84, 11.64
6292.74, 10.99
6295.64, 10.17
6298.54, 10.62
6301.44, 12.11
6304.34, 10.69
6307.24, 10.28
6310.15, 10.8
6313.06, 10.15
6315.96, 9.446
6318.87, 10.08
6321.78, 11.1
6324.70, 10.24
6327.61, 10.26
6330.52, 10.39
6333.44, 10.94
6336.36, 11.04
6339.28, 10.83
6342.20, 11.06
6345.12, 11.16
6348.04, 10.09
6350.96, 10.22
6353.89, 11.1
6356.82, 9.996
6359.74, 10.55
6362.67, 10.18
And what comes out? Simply 56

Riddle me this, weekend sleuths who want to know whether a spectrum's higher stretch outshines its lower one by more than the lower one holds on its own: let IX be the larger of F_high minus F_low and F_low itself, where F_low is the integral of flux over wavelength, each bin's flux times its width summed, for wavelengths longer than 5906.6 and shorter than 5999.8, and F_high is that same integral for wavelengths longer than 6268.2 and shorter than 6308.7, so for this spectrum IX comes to 999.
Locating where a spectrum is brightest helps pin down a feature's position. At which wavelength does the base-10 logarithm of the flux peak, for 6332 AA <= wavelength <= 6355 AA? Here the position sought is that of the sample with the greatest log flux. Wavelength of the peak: 6345.12 AA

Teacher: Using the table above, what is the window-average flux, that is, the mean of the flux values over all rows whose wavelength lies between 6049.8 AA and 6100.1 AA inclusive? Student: 11.1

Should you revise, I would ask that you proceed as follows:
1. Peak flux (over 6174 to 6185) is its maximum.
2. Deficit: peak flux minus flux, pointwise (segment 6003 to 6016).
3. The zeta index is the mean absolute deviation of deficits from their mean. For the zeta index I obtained 0.6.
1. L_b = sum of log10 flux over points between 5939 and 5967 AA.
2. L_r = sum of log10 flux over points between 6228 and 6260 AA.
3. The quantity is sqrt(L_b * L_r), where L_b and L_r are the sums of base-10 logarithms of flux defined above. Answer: 11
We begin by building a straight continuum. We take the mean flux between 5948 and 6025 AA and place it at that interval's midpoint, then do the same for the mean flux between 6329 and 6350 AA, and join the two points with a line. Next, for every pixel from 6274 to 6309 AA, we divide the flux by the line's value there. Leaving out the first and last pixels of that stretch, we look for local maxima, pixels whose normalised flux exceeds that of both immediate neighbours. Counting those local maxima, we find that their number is 2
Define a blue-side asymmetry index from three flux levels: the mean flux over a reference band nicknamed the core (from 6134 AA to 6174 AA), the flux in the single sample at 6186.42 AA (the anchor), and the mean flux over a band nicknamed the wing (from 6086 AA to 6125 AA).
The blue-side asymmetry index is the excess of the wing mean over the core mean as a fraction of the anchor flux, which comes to 0.08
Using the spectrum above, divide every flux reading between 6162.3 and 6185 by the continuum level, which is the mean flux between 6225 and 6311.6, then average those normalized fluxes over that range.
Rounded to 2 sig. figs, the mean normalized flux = 0.98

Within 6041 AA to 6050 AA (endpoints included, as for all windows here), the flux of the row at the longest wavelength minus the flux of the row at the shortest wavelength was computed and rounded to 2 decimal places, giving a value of 0.64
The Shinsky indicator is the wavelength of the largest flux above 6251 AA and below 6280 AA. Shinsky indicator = 6275.37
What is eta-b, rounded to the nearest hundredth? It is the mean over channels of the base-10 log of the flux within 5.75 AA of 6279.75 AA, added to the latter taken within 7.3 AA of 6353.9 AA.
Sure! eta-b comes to 2.04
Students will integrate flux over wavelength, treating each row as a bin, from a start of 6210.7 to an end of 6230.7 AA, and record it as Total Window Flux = 208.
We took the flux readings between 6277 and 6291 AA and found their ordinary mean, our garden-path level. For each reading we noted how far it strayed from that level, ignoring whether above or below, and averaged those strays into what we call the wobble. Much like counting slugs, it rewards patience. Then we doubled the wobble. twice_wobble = 1.5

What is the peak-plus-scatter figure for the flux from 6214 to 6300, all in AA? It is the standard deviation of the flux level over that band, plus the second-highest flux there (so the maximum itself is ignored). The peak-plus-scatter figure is 12.4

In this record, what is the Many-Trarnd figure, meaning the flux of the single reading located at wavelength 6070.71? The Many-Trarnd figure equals 11.26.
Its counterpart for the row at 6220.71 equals 10.34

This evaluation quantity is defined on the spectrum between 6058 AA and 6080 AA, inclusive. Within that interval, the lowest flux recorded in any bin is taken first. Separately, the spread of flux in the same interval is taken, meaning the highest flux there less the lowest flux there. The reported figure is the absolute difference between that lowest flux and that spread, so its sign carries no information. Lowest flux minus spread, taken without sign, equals 7.7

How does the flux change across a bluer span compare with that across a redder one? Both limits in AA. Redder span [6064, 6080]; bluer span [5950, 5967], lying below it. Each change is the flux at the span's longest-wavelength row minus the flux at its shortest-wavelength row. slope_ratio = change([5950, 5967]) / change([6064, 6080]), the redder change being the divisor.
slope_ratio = -1.8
